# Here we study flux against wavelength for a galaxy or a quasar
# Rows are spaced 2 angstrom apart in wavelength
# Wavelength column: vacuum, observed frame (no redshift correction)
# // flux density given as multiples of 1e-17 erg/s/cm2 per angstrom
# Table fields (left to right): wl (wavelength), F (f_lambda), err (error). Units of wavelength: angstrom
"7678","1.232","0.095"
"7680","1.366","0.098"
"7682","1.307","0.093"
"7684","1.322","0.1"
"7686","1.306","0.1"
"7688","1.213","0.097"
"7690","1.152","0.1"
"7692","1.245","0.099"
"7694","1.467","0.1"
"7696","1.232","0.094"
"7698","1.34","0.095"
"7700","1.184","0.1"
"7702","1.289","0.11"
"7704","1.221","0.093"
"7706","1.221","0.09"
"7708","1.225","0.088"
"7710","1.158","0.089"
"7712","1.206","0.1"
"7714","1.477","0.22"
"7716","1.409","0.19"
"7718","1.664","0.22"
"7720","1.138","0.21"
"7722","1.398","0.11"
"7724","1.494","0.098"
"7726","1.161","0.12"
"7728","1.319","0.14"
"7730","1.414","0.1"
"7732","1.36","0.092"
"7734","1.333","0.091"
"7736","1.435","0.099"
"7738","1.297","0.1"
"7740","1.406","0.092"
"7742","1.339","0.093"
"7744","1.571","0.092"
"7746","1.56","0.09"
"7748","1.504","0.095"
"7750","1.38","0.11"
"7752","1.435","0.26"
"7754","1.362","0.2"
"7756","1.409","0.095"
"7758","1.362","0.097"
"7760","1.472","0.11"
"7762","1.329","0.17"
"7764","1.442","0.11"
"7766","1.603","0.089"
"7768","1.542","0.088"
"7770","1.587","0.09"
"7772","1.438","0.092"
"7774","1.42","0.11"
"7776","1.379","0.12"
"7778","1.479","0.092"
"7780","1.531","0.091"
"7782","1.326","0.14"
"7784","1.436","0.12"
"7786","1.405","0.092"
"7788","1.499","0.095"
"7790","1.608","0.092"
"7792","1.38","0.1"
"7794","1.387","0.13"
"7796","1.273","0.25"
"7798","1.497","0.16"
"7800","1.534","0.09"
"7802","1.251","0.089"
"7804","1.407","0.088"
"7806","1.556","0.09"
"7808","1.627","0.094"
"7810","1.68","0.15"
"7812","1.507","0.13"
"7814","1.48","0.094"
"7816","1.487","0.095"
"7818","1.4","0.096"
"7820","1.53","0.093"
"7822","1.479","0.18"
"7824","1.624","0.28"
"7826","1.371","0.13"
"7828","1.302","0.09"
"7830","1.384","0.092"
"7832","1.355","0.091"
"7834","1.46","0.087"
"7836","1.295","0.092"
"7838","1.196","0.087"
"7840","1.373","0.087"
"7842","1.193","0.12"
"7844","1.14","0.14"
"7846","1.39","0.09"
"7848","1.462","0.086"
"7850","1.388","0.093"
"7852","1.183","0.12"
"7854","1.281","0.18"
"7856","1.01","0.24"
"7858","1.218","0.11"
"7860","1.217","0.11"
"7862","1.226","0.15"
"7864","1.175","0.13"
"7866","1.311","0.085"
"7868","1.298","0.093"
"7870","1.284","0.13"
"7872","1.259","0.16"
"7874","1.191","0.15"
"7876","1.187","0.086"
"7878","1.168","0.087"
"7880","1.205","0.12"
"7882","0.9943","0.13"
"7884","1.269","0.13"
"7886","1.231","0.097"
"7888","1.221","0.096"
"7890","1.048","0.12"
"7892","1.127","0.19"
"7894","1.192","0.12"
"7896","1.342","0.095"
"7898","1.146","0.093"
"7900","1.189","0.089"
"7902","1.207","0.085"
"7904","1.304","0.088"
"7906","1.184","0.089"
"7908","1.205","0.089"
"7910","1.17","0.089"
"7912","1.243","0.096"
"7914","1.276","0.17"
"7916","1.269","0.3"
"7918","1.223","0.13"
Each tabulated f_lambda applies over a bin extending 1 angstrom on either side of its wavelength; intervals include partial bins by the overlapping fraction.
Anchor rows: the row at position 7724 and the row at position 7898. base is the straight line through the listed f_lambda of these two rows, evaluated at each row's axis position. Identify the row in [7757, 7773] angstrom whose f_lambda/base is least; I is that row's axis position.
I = 7762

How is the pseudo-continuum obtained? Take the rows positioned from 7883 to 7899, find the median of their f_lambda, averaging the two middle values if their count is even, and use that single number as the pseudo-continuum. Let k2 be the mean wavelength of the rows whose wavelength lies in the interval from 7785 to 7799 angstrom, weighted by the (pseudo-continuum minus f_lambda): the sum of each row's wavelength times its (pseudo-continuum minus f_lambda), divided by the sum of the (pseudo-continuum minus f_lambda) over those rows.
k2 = 7791.5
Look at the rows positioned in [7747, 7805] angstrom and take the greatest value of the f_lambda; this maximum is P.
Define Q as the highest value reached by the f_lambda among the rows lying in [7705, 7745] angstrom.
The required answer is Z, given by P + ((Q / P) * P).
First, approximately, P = 1.608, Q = 1.664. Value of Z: 3.27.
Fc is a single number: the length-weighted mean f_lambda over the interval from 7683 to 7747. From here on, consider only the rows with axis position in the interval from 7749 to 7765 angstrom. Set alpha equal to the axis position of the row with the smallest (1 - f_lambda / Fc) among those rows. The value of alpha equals 7760 angstrom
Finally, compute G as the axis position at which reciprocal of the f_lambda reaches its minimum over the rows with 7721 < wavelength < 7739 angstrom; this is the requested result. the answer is 7724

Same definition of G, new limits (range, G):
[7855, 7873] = 7866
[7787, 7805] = 7790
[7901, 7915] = 7904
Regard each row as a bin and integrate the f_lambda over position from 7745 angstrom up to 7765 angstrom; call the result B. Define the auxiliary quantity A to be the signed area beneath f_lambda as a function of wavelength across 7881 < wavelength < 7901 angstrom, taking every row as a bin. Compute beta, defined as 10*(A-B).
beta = -50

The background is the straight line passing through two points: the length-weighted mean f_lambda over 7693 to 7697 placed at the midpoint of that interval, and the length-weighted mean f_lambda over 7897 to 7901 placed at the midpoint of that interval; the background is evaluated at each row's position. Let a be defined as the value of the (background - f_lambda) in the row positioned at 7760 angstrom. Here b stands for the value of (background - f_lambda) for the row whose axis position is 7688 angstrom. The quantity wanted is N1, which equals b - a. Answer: 0.3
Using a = -0.180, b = 0.14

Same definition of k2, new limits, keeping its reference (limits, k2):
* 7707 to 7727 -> 7718.6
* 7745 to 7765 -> 7754.1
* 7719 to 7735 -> 7728.1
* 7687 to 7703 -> 7696.6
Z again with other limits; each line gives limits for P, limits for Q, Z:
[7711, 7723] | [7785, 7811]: 3.34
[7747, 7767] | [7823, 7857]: 3.23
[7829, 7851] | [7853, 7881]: 2.77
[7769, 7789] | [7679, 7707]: 3.05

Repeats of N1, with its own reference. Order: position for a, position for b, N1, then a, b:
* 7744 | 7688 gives 0.4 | -0.265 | 0.14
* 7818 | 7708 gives 0.3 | -0.160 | 0.11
